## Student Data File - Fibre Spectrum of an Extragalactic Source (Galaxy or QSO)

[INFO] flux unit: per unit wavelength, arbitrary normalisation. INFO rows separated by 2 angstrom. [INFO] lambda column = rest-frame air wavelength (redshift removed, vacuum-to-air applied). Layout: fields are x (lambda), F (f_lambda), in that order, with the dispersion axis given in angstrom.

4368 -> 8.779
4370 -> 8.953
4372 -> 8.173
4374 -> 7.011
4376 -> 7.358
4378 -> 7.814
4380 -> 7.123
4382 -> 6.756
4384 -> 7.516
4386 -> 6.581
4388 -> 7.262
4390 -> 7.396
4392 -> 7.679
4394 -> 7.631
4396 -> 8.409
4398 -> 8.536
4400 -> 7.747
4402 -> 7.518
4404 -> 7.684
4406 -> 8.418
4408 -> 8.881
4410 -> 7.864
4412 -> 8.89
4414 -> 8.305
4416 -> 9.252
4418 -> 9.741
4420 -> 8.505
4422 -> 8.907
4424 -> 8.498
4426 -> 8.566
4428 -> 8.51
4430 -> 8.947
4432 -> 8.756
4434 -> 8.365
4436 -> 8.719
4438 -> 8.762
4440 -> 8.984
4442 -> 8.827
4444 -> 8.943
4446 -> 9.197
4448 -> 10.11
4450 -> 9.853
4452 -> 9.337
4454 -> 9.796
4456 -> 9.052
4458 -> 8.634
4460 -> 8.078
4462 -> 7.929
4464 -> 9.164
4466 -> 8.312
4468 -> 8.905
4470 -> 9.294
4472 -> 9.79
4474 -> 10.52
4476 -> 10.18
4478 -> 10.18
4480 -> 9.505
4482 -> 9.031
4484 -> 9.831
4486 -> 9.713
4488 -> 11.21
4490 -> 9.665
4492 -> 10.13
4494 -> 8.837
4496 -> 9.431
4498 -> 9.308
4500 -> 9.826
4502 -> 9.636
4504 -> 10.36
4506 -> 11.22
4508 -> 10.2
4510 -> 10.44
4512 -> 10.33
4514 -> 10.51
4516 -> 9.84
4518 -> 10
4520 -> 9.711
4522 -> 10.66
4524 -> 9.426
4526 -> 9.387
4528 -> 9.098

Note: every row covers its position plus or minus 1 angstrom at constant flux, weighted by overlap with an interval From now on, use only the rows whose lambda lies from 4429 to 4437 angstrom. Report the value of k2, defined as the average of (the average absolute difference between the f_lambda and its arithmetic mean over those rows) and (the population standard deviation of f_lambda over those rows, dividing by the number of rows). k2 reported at 0.19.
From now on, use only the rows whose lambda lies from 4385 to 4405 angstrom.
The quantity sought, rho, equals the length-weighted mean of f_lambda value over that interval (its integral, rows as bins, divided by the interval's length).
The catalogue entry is 7.6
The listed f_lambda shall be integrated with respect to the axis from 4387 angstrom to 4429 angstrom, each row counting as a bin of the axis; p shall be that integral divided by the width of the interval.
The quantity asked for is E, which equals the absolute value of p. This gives 8.3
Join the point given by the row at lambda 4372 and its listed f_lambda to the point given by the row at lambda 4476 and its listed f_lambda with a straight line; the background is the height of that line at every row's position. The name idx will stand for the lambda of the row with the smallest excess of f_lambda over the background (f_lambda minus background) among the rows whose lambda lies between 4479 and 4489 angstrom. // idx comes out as 4482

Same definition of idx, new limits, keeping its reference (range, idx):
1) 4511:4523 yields 4520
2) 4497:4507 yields 4498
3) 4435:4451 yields 4442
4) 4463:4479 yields 4466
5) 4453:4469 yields 4462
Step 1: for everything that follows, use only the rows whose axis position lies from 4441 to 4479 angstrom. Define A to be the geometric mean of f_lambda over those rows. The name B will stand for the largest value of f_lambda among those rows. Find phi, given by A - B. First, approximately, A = 9.2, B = 10.52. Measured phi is -1.28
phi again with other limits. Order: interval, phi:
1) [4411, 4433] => -0.94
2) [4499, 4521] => -1.04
